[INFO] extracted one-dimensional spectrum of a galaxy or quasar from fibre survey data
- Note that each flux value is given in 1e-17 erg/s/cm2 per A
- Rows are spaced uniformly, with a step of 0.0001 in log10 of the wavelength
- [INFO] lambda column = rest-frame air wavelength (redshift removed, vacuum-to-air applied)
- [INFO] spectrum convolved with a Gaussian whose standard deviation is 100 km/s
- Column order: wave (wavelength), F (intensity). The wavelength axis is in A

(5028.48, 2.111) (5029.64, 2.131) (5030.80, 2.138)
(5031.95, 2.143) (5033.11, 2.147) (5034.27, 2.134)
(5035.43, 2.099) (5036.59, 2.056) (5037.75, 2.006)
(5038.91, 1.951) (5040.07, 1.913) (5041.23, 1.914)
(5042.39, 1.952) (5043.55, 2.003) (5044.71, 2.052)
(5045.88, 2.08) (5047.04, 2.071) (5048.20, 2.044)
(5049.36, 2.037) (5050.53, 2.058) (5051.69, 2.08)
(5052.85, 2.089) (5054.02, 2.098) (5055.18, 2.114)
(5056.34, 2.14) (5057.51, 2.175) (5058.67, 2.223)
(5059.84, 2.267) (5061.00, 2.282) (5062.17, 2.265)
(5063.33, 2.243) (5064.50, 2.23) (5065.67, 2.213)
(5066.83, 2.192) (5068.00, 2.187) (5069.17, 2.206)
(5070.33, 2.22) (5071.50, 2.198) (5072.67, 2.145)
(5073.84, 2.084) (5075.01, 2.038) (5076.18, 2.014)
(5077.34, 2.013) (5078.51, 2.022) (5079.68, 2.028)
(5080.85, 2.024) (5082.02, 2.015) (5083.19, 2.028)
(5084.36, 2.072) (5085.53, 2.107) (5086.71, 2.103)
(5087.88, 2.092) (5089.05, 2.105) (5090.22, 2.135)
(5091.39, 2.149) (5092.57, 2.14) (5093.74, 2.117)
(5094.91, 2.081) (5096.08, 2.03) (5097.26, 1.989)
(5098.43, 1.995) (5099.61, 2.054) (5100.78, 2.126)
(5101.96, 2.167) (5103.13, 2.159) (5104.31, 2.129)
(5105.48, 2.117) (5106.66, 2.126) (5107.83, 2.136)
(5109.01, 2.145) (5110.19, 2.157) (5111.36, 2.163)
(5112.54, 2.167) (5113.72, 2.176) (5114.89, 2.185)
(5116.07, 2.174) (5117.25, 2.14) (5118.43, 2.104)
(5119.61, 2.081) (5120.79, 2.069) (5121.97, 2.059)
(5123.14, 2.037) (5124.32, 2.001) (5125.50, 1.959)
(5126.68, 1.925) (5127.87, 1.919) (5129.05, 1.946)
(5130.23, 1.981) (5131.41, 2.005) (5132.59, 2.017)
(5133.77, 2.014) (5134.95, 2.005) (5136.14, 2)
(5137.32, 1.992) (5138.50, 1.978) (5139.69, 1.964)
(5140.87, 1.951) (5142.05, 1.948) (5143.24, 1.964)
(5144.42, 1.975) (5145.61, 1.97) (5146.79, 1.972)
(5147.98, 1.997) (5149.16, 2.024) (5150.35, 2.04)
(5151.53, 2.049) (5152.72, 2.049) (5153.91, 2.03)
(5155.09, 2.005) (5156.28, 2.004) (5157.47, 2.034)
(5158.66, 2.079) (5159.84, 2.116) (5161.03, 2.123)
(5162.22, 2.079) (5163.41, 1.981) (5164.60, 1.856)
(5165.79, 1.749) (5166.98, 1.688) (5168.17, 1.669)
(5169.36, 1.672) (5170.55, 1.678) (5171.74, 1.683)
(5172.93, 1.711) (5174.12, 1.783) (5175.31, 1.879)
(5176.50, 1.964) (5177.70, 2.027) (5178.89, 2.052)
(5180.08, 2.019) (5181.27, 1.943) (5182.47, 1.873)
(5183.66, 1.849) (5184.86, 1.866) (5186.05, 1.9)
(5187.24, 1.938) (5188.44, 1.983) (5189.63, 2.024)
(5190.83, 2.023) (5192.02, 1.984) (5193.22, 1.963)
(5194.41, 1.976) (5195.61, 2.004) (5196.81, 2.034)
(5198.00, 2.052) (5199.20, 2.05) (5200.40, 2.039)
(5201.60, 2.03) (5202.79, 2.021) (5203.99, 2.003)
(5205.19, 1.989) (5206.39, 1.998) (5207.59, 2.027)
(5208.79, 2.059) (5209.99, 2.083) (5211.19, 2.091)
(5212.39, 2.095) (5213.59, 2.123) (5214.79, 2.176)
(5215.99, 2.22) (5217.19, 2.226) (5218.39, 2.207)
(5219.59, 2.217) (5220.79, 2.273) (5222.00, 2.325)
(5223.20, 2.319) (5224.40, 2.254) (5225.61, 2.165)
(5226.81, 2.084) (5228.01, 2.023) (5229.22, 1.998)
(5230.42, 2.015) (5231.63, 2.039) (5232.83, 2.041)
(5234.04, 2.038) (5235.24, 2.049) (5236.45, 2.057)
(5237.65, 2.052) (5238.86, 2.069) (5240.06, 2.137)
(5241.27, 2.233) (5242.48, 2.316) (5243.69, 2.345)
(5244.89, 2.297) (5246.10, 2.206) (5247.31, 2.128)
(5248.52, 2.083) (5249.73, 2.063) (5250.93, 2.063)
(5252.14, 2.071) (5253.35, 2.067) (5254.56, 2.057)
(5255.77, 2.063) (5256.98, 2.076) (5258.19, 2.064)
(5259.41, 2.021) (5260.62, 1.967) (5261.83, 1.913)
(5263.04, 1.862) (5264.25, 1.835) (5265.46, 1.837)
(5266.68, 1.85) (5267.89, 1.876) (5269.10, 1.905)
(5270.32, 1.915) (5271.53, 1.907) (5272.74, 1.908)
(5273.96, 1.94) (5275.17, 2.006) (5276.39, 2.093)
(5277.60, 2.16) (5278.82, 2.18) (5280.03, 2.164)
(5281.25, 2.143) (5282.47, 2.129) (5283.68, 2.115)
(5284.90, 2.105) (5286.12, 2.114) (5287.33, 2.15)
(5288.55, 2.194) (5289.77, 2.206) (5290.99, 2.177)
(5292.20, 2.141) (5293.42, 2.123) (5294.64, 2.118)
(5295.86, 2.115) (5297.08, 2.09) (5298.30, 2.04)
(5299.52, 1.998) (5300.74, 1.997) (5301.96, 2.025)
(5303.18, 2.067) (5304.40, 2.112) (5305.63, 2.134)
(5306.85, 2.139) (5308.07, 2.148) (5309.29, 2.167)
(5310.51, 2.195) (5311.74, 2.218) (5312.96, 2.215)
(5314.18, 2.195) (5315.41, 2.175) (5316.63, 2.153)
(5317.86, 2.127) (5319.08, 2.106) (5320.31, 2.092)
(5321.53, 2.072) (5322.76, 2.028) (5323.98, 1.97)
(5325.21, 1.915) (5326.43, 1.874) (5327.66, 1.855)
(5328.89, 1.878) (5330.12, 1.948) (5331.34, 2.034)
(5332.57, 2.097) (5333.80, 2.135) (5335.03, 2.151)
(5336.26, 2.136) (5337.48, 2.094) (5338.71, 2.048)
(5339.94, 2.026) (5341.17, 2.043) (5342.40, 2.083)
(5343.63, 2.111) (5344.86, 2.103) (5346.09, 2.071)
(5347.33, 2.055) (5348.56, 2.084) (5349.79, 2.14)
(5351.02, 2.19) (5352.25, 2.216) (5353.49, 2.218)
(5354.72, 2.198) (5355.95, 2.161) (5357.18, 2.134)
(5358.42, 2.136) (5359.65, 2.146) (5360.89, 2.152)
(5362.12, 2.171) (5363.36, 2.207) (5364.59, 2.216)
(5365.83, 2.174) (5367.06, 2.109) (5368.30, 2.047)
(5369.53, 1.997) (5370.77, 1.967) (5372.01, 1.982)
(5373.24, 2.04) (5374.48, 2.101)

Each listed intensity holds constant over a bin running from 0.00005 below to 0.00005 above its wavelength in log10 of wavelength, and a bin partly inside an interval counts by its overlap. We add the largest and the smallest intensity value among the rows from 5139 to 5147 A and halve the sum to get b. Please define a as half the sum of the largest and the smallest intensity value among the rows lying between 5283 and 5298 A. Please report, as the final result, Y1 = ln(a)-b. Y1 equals -1.20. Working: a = 2.15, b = 1.96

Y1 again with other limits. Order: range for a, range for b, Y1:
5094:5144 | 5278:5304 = -1.38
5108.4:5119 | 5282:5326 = -1.30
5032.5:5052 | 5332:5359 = -1.41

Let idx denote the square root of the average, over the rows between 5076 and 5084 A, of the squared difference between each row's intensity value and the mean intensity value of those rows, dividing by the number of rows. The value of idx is 0.01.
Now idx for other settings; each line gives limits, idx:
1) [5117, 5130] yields 0.07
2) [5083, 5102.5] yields 0.05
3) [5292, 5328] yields 0.09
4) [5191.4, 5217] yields 0.06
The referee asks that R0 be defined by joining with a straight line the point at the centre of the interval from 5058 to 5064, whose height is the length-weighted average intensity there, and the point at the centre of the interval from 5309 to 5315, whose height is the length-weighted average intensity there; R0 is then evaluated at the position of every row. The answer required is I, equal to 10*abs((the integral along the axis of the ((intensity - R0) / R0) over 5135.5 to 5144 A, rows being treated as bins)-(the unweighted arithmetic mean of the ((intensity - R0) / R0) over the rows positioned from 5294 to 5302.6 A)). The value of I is 9.4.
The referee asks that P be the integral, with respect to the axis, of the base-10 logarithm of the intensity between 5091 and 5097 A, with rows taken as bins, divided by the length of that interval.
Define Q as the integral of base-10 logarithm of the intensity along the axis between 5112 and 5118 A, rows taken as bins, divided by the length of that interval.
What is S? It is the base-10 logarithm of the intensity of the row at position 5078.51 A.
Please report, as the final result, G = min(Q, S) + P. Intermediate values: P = 0.321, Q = 0.336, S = 0.306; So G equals 0.627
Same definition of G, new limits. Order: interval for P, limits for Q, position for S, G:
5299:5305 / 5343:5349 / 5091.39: 0.629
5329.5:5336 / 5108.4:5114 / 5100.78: 0.644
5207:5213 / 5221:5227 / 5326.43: 0.589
